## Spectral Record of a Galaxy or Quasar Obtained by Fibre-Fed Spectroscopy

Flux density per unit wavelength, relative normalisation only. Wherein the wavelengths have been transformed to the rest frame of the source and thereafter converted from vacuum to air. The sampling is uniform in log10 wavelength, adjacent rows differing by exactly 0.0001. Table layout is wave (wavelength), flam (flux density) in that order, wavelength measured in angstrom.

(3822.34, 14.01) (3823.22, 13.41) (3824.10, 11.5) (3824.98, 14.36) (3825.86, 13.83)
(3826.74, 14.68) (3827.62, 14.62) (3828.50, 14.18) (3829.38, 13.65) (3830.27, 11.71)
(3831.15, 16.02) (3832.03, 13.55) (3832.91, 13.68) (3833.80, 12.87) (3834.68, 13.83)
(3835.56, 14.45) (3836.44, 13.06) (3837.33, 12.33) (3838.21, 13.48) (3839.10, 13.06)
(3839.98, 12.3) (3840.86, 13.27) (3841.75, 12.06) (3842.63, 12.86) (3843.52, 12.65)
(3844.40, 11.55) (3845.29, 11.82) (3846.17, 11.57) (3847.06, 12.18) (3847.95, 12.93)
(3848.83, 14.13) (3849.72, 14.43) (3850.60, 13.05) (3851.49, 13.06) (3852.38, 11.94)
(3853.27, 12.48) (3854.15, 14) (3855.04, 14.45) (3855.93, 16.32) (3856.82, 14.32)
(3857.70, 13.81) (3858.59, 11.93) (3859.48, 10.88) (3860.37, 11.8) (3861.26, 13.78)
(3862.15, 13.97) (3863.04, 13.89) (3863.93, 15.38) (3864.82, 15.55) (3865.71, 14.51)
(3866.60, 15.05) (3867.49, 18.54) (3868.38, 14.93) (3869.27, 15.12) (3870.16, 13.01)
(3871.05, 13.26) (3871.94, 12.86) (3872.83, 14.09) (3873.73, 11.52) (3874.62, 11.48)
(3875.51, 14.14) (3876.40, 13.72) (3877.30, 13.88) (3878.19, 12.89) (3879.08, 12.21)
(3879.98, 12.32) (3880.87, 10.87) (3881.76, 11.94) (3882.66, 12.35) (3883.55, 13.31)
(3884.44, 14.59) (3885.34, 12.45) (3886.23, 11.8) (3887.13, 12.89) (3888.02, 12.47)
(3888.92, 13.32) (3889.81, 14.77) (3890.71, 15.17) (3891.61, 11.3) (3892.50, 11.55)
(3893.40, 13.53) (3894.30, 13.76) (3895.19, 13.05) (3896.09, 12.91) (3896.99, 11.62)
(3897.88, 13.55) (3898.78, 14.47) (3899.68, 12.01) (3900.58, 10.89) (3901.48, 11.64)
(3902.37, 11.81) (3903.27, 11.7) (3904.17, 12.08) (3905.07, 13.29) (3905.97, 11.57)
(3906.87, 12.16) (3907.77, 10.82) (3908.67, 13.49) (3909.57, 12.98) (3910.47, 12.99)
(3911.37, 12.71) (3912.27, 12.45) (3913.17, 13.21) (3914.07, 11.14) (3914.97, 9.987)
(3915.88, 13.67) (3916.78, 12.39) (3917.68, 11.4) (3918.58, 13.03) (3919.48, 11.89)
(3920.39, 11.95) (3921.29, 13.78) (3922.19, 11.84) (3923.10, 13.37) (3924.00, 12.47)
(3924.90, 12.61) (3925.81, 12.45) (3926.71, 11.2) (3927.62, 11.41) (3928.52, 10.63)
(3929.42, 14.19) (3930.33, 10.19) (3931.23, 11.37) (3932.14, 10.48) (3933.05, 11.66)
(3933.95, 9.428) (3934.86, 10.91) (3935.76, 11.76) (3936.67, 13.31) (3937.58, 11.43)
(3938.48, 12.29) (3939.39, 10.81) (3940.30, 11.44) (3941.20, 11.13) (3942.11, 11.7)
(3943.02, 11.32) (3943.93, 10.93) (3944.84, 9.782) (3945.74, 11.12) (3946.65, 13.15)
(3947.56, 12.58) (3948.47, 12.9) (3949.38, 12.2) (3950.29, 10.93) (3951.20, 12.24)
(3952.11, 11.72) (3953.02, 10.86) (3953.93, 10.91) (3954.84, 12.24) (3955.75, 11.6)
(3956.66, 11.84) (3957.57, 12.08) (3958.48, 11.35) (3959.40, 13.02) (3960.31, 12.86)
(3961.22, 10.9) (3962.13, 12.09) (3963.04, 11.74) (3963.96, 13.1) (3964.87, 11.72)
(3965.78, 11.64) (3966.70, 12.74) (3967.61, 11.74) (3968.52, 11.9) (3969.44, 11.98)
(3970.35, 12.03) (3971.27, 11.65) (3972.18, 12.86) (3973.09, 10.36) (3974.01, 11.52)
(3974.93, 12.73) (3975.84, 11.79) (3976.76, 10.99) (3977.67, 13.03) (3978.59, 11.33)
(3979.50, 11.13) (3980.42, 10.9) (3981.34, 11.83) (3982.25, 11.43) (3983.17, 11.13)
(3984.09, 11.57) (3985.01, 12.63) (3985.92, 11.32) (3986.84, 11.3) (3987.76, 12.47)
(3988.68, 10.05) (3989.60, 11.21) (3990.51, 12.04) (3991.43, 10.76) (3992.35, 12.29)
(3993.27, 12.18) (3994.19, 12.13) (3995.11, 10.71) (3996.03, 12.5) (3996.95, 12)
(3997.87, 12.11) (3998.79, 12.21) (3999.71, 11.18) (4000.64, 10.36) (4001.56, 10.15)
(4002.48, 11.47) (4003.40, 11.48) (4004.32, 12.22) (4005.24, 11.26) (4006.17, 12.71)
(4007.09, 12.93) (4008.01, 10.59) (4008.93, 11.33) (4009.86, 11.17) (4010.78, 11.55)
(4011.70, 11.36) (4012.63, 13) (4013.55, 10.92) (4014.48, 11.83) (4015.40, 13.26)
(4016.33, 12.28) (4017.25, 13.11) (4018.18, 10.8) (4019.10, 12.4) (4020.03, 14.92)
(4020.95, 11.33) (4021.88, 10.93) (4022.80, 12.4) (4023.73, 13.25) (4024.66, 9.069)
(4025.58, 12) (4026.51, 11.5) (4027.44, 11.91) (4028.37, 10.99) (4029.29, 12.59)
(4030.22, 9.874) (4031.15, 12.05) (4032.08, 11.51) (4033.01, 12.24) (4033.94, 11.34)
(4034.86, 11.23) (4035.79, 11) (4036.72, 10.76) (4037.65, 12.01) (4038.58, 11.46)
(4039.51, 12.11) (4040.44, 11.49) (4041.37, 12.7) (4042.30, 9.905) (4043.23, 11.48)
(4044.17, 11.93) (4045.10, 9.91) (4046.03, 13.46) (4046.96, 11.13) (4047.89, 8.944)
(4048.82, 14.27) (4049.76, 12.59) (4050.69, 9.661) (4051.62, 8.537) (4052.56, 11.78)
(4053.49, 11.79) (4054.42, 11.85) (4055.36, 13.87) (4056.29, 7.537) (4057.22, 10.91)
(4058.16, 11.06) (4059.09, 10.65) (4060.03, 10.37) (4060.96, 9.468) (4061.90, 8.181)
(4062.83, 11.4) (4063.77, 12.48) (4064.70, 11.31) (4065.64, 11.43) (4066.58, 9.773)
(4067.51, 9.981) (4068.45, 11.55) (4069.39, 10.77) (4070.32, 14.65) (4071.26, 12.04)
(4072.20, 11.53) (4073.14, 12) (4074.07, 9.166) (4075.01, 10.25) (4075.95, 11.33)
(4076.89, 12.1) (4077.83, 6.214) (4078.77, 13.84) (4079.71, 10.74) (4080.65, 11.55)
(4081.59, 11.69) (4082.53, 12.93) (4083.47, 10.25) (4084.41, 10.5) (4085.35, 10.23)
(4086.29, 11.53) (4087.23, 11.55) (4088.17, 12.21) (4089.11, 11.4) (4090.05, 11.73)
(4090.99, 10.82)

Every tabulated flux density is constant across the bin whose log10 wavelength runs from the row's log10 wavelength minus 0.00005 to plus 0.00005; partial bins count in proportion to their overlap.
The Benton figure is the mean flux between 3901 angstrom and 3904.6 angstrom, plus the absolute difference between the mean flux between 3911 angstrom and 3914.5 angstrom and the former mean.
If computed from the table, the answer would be 12.4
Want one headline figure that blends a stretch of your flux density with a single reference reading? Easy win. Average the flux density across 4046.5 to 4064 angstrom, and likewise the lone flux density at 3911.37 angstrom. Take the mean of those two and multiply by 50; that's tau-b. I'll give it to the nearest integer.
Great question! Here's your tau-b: 589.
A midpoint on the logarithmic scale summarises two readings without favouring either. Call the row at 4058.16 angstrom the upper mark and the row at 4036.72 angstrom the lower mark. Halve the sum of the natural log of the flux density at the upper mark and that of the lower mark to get 2.39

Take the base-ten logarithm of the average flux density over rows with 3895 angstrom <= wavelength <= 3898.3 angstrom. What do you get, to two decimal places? 1.11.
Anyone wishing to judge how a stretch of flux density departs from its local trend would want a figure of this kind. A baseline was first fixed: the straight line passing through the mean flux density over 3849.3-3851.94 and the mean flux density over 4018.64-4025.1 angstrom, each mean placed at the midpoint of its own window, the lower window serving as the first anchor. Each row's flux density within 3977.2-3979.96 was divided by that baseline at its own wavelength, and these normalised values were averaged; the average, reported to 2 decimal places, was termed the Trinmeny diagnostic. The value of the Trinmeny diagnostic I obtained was 0.95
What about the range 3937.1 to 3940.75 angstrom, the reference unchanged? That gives 0.90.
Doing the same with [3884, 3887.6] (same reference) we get 0.98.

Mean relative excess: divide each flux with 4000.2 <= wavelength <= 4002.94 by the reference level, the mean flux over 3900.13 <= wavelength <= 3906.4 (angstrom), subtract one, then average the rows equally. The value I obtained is -0.10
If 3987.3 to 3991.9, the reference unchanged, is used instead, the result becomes -0.05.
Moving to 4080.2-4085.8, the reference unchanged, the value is -0.06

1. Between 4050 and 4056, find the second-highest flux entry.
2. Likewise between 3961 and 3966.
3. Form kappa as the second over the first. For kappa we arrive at 1.02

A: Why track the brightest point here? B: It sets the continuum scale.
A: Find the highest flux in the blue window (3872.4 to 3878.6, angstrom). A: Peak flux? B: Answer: 14.14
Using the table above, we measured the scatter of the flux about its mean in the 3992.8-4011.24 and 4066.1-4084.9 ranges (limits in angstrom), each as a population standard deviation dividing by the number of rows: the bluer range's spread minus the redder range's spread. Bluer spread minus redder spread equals -1.0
